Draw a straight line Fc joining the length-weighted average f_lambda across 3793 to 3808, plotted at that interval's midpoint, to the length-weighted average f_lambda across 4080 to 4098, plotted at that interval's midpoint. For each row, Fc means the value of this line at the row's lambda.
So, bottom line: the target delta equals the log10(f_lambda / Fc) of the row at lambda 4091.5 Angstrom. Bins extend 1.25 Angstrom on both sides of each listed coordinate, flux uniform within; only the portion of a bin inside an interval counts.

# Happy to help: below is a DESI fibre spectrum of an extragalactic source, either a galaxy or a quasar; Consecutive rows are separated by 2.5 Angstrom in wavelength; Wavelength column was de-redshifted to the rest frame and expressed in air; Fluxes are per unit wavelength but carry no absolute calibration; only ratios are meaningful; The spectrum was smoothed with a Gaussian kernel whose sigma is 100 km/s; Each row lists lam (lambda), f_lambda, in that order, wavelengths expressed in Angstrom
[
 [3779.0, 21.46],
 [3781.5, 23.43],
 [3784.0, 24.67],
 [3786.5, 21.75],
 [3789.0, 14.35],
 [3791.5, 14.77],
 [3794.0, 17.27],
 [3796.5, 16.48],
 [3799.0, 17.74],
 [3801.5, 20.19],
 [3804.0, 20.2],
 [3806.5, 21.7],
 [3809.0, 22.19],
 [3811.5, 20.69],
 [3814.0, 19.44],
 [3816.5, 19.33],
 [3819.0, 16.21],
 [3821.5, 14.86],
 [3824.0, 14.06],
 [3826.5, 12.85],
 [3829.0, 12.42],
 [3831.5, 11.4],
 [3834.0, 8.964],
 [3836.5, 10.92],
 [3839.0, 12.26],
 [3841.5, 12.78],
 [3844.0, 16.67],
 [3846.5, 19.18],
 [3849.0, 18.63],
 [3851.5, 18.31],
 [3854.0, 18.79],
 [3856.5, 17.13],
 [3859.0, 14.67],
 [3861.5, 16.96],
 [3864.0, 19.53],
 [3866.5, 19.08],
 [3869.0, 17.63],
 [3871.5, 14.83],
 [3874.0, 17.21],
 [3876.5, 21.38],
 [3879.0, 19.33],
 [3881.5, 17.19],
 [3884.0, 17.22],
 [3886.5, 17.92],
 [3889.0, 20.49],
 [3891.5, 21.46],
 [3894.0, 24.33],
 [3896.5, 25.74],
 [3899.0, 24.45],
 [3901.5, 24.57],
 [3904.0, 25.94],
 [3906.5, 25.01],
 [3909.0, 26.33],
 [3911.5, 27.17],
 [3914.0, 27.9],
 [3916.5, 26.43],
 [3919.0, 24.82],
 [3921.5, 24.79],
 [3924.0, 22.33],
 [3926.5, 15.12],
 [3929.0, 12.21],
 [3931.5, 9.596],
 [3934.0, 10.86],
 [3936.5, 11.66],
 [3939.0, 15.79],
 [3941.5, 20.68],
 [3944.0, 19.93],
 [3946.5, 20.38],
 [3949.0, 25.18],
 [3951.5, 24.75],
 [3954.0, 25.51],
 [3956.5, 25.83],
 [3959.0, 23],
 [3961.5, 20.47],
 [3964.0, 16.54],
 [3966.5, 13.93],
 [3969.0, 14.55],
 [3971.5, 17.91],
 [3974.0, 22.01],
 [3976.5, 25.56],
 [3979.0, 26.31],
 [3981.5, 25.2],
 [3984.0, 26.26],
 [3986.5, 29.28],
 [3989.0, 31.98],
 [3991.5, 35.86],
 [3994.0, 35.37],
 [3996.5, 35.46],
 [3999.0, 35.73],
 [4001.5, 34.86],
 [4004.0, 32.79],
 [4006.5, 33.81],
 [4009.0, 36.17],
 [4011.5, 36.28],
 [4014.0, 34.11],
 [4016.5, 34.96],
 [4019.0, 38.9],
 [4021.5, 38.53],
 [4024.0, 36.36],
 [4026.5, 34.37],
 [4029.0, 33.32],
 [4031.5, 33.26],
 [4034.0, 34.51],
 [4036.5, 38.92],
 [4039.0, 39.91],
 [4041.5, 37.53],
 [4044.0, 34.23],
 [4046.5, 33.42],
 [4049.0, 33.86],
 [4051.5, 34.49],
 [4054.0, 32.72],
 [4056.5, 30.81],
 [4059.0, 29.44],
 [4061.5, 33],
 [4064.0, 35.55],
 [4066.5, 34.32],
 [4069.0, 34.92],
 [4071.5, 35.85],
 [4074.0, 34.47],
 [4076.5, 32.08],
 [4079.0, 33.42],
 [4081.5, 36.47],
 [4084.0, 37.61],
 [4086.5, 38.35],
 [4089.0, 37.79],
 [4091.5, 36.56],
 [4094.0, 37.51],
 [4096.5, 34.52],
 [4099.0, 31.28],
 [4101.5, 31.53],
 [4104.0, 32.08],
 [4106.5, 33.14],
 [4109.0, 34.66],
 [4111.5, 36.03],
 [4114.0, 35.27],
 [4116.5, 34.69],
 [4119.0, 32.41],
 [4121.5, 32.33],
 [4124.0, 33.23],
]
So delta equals -0.01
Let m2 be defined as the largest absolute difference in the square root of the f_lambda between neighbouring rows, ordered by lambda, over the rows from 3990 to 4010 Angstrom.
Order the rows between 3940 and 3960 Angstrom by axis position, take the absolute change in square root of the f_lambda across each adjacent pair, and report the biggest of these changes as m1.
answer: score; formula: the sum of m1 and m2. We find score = 0.70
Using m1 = 0.50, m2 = 0.20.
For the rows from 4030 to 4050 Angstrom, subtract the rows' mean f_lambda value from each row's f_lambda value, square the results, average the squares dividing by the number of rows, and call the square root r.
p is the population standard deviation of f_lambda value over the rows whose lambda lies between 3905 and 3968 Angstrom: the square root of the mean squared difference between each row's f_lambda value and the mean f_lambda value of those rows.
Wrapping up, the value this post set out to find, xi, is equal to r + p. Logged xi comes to 8.1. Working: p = 5.6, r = 2.5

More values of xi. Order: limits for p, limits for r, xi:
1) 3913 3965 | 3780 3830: 9.1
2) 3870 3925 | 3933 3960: 8.9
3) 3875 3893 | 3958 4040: 9.2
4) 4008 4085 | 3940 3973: 6.3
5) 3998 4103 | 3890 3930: 6.5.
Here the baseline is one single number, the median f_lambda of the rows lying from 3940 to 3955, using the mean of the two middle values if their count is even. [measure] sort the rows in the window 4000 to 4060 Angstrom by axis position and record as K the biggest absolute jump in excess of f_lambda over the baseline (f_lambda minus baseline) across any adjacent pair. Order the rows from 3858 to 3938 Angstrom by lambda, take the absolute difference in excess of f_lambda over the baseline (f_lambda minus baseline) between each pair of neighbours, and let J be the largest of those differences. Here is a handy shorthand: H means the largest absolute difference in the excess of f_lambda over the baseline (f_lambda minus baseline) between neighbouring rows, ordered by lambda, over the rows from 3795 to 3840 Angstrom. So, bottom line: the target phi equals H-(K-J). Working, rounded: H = 3.1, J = 7.21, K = 4.41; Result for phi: 5.9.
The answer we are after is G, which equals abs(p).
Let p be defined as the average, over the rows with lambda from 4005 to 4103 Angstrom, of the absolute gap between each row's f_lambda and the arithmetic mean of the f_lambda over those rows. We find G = 2.0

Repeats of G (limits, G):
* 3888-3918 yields 1.6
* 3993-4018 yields 0.8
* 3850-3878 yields 1.5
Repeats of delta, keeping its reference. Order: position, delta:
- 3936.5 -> -0.37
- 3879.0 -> -0.09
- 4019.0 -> 0.08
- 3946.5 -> -0.14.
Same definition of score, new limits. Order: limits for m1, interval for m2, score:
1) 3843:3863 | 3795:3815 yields 0.59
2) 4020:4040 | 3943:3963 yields 0.87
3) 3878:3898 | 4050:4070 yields 0.62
